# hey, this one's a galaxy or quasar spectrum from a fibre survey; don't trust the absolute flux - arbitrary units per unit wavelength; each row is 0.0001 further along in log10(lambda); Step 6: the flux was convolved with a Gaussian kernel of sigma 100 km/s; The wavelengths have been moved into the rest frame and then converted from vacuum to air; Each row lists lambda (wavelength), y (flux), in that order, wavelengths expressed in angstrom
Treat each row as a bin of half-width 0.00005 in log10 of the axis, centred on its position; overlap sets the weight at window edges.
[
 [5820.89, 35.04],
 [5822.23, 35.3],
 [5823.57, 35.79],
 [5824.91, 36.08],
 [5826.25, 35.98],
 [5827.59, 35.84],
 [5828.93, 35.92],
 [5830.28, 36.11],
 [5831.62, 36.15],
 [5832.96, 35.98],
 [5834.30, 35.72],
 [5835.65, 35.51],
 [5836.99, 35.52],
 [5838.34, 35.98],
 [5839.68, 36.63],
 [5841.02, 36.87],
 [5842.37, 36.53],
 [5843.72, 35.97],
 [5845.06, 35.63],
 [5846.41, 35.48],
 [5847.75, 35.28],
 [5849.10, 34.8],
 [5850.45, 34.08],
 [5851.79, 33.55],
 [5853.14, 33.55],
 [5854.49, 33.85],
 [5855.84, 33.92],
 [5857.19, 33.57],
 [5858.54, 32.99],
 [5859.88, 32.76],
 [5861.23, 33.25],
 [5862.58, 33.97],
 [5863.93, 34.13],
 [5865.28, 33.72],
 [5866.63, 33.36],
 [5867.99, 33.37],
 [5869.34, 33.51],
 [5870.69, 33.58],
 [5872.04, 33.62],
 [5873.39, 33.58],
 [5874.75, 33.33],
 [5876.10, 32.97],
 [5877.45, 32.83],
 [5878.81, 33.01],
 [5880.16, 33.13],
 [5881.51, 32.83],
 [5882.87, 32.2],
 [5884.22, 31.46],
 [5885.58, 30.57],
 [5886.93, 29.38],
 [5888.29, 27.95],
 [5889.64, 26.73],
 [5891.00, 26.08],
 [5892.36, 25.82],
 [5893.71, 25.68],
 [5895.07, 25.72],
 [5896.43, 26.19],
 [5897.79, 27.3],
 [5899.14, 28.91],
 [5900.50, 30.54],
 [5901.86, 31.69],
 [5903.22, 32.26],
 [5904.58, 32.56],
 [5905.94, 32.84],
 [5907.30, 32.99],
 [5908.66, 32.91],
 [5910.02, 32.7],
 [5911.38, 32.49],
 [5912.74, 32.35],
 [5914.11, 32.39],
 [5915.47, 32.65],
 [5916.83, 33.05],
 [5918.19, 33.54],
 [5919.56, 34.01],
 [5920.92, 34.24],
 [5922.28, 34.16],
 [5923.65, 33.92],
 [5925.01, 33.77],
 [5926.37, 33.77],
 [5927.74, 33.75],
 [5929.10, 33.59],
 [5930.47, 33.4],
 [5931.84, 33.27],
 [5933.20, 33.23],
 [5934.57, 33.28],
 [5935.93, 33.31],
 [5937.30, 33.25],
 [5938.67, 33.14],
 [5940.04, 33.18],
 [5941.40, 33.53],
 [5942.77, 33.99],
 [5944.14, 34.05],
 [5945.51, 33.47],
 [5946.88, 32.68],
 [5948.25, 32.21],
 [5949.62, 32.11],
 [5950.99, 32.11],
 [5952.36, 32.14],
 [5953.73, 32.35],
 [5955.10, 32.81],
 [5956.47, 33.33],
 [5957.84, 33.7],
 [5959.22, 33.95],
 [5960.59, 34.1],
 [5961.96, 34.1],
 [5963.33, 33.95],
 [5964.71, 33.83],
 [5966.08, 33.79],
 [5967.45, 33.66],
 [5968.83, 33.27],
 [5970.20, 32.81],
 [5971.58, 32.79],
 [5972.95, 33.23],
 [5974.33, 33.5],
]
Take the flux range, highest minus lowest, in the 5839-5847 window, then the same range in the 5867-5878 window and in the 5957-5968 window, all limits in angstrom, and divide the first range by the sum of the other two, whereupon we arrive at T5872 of 1.1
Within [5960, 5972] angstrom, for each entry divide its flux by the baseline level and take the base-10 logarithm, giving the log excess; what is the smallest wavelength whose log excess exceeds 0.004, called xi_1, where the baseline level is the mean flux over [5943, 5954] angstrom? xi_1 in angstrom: 5960.59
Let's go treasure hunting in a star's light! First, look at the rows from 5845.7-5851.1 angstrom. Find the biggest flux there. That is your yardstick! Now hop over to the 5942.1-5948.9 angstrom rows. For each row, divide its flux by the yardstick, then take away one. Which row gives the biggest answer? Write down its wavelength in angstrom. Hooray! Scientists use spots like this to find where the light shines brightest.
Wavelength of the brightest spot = 5944.14 angstrom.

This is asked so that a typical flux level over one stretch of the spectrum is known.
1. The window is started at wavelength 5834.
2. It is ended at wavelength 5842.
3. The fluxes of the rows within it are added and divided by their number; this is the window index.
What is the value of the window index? 36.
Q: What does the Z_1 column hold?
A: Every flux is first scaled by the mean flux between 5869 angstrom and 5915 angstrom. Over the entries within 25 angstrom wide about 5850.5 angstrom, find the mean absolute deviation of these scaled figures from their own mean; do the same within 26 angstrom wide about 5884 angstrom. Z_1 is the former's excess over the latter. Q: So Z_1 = -0.056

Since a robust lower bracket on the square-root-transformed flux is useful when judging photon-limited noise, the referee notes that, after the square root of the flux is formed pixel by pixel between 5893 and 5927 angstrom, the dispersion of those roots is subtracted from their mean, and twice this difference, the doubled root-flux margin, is 10.8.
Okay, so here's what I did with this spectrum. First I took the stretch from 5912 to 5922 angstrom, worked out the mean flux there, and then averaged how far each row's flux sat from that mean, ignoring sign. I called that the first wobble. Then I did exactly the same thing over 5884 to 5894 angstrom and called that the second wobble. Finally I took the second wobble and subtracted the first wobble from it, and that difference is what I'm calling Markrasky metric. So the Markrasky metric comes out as 1.2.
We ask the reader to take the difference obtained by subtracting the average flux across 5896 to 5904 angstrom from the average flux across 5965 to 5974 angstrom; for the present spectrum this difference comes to 4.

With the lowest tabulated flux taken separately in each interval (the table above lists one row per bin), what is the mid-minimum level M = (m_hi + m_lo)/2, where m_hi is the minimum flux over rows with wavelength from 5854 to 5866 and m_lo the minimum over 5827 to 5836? 34.1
